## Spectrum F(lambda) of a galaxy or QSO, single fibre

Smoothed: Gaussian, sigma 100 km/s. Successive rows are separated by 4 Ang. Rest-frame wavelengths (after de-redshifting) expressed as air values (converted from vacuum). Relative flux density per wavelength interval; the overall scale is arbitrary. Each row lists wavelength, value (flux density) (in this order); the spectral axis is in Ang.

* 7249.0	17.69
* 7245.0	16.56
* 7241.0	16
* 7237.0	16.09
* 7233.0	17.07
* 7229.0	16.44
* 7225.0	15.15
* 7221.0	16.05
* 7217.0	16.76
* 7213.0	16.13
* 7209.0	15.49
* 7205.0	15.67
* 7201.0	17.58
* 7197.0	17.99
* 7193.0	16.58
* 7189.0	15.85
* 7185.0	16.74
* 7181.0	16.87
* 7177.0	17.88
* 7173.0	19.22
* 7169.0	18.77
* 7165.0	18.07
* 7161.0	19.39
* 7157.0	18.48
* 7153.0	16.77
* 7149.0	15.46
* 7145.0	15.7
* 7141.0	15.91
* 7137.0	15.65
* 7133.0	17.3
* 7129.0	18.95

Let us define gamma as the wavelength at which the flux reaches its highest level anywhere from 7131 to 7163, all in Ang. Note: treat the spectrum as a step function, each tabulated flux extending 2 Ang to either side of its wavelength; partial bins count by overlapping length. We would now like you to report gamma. 7161.0 Ang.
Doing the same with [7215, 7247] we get 7233.0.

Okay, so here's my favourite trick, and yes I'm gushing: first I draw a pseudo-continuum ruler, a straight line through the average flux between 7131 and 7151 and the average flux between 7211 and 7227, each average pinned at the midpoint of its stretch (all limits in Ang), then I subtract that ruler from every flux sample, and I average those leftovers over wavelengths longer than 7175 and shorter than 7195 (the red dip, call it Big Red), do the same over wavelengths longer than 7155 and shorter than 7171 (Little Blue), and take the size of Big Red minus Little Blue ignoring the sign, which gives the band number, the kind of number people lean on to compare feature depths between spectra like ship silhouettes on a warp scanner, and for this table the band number 1.9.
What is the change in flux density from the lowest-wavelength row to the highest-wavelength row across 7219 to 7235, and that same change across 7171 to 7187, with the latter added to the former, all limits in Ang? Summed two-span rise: -1.5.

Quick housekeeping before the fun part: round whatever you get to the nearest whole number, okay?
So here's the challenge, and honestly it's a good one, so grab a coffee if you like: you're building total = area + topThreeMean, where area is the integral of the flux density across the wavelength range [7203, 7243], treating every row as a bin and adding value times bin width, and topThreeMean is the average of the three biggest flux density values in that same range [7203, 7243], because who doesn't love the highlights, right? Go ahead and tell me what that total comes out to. 660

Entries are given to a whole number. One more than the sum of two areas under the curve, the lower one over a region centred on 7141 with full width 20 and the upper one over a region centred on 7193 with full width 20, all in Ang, 660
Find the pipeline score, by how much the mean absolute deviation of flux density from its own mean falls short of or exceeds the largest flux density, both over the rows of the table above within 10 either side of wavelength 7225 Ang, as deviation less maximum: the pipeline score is -16.5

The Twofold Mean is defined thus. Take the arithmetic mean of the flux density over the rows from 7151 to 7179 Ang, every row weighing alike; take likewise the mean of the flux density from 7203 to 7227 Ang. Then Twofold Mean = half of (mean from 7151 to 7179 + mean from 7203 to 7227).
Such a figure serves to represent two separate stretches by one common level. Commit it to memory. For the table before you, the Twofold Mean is 17.1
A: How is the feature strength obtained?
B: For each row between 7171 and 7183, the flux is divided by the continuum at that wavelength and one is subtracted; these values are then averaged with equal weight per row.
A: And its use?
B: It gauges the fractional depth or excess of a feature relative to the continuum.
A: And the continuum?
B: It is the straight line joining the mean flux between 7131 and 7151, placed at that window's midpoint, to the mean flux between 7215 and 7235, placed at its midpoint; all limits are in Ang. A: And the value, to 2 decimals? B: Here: 0.12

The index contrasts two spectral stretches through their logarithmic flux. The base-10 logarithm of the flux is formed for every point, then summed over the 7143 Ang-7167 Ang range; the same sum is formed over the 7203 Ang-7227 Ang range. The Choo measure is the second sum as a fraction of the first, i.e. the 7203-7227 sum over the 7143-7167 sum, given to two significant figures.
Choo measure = 0.97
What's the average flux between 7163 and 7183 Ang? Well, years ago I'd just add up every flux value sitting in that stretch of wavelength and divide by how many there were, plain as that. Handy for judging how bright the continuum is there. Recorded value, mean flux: 18.2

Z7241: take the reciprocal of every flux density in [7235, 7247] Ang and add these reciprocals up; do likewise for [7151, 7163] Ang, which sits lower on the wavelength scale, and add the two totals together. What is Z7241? 0.350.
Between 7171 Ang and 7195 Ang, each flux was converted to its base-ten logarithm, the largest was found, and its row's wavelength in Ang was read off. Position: 7173.0 Ang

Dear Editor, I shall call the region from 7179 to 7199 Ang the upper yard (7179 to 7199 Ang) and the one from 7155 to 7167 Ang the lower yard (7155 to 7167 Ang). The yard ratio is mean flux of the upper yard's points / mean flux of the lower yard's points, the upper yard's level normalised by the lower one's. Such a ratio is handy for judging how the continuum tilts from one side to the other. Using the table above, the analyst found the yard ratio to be 0.90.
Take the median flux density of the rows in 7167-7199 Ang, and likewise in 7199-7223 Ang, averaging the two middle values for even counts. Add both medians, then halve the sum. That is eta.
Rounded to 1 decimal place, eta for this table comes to 16.7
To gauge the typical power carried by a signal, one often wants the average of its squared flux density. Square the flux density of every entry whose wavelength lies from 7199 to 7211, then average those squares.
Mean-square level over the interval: 265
